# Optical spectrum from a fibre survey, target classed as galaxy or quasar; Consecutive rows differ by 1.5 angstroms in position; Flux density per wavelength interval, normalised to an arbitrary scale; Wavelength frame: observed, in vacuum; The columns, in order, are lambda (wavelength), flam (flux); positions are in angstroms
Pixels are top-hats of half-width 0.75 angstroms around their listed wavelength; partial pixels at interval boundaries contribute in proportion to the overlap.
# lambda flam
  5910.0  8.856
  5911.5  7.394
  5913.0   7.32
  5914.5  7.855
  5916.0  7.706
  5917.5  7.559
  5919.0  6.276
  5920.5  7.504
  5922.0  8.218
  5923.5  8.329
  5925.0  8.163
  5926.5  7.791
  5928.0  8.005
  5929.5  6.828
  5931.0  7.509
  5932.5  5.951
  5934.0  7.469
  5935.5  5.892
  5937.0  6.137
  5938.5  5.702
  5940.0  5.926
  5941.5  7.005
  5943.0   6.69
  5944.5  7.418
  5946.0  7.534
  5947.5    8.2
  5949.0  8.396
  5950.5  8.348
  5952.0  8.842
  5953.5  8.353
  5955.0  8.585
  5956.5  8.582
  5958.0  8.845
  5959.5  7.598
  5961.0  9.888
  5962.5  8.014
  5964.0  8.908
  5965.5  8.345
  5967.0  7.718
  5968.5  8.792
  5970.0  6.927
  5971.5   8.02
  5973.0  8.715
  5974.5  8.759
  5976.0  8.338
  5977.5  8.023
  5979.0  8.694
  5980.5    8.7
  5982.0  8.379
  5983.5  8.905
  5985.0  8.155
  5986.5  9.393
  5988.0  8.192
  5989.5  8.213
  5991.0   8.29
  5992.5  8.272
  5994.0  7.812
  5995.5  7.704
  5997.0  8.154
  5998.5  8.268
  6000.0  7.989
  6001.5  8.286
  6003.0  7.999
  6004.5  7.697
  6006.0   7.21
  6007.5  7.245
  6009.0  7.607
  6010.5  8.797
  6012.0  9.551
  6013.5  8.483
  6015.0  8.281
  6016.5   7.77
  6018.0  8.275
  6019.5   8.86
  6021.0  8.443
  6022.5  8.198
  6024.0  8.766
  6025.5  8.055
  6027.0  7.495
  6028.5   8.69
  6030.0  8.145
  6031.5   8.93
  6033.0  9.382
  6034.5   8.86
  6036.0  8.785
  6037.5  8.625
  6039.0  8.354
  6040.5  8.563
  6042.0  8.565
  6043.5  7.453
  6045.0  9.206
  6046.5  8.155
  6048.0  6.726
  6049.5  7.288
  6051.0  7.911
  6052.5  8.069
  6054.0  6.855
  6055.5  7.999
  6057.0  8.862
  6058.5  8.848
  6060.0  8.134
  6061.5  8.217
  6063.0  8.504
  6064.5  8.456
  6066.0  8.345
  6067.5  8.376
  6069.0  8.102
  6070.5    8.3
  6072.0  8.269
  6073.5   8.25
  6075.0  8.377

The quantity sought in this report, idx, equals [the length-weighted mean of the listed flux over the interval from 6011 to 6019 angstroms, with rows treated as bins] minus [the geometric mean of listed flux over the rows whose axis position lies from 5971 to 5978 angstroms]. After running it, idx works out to 0.1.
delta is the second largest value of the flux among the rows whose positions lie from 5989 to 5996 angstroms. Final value 8.272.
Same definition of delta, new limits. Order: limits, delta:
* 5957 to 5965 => 8.908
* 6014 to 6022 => 8.443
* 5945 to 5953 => 8.396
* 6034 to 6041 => 8.785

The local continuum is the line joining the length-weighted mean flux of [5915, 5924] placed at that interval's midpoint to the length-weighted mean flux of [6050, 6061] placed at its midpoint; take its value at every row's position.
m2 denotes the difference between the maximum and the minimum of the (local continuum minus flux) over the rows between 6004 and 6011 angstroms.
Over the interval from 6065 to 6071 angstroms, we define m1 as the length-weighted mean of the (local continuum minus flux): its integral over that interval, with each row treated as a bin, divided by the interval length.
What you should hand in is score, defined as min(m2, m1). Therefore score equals -0.2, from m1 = -0.2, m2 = 1.57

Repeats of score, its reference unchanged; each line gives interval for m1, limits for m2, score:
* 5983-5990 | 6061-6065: -0.7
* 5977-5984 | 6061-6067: -0.7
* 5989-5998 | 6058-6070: -0.2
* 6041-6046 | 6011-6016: -0.4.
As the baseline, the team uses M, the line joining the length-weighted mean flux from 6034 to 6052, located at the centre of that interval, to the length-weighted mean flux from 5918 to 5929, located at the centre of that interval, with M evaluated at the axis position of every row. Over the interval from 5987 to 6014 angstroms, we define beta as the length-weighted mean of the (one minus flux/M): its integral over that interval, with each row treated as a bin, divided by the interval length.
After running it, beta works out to -0.01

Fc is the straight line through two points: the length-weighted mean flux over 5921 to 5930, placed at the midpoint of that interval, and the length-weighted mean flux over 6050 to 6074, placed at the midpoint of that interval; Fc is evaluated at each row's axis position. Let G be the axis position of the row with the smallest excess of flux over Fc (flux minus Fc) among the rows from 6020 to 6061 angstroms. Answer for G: 6048.0 angstroms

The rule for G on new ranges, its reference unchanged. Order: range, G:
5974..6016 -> 6006.0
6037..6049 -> 6048.0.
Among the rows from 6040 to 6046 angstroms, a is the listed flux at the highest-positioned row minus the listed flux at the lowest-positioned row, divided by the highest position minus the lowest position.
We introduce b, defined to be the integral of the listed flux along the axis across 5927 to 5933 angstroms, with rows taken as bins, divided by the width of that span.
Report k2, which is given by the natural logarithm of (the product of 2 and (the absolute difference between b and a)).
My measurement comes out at 2.64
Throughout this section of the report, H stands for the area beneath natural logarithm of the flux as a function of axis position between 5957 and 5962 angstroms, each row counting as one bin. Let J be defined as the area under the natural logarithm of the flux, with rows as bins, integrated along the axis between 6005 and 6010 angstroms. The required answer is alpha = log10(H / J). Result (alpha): 0.0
